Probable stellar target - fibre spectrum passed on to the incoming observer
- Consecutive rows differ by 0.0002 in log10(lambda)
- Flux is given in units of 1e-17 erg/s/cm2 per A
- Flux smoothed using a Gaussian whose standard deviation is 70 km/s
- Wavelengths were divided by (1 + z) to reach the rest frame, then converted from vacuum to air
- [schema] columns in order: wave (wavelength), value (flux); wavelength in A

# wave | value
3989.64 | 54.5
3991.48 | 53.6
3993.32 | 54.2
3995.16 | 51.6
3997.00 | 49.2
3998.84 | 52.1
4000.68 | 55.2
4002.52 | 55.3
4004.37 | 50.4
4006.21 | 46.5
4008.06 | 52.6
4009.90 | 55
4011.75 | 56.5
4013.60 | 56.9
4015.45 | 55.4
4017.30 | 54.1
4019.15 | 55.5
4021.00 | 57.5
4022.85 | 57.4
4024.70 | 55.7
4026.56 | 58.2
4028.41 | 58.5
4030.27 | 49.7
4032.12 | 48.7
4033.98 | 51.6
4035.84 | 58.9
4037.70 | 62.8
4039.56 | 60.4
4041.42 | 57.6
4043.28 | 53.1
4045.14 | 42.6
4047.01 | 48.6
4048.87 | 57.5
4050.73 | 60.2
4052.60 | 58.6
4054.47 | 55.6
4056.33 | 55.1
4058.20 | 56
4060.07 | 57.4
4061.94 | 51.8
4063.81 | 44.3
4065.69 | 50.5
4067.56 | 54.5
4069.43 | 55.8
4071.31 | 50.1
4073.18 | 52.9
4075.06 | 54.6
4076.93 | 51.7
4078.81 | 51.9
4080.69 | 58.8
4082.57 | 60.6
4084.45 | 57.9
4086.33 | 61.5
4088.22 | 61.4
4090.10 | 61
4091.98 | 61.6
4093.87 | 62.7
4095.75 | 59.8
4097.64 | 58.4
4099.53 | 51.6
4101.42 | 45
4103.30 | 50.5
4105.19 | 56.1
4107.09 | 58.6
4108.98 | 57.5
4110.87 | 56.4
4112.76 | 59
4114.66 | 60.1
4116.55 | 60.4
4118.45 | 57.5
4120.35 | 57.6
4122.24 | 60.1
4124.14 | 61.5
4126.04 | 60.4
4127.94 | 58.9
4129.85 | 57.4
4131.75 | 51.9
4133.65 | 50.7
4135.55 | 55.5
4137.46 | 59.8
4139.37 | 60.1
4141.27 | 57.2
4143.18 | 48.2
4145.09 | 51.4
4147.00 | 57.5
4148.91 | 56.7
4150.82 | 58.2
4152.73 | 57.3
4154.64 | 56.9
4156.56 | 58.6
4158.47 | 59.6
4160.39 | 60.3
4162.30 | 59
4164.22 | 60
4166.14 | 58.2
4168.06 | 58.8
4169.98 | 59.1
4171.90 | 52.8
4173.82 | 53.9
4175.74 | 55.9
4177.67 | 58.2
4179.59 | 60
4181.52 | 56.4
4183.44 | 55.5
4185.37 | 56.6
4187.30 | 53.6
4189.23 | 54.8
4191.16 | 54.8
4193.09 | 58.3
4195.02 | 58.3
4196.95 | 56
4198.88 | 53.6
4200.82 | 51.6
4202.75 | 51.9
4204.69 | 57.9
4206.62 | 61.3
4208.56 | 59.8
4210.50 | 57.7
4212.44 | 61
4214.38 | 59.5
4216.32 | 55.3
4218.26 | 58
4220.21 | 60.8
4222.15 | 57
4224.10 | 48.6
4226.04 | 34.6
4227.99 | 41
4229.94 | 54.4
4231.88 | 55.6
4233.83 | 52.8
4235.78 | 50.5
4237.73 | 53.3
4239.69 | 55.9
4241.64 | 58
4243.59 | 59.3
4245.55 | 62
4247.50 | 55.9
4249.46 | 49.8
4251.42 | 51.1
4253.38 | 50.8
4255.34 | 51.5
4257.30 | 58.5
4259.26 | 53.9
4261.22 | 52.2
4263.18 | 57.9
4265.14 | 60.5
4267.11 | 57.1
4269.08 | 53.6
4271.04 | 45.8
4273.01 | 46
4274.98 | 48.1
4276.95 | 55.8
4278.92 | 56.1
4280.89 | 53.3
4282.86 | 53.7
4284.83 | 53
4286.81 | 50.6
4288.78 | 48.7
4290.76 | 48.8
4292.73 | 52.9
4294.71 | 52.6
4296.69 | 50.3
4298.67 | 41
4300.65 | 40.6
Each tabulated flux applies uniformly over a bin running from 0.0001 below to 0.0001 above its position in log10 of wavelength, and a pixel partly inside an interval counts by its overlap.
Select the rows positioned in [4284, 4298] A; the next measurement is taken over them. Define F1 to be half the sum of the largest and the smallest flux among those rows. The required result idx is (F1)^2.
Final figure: 2586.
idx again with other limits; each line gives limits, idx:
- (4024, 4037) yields 2894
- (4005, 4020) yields 2673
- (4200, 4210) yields 3187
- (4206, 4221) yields 3399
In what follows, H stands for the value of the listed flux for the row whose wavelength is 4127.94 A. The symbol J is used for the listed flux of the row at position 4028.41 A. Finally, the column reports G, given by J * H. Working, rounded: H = 58.9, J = 58.5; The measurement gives 3446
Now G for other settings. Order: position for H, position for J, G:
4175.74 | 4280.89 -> 2979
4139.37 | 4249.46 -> 2993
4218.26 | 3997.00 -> 2854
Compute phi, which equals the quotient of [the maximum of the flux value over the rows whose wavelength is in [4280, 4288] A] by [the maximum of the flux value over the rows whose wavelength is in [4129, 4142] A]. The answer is 0.89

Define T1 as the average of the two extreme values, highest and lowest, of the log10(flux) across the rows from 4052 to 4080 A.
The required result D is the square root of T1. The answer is 1.307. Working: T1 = 1.71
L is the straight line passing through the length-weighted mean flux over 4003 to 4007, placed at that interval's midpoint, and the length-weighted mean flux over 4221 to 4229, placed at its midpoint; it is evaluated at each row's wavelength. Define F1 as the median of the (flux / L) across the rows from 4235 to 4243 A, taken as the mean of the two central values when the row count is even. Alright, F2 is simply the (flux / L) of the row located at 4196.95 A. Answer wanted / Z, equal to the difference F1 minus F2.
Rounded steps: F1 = 1.20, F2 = 1.21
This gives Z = -0.01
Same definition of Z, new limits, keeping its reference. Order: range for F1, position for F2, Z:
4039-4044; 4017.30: 0.08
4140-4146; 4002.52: -0.03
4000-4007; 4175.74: -0.13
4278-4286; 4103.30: 0.14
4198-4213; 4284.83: 0.07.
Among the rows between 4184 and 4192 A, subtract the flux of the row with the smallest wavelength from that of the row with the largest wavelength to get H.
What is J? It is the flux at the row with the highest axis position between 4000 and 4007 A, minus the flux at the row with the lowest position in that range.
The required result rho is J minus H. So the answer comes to -7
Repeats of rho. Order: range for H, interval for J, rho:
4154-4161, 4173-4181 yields 3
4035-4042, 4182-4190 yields 1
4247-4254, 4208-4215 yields 5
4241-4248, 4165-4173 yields -3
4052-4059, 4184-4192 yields 1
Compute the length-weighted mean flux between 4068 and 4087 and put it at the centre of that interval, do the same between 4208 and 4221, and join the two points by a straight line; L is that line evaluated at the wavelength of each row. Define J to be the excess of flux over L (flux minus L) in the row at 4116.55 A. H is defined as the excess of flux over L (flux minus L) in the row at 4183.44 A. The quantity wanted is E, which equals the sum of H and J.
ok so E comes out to 1.4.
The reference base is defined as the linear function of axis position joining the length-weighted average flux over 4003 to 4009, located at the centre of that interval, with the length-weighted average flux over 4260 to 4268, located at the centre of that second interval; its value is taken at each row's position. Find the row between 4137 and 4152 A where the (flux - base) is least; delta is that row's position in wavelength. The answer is 4143.18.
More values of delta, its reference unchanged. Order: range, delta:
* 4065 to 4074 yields 4071.31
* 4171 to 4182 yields 4171.90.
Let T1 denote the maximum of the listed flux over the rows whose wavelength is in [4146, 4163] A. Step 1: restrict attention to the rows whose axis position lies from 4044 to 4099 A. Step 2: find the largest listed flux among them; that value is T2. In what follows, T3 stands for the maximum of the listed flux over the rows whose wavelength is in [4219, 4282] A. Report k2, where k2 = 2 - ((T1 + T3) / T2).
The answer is 0.05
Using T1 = 60.3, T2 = 62.7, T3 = 62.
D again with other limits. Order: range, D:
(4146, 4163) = 1.329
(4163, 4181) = 1.323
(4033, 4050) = 1.309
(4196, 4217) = 1.323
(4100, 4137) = 1.312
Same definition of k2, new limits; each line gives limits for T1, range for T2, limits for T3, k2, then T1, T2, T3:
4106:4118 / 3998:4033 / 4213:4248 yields -0.09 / 60.4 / 58.5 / 62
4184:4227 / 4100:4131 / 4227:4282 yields 0.00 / 61.3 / 61.5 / 62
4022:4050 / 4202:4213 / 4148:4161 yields -0.01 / 62.8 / 61.3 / 60.3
